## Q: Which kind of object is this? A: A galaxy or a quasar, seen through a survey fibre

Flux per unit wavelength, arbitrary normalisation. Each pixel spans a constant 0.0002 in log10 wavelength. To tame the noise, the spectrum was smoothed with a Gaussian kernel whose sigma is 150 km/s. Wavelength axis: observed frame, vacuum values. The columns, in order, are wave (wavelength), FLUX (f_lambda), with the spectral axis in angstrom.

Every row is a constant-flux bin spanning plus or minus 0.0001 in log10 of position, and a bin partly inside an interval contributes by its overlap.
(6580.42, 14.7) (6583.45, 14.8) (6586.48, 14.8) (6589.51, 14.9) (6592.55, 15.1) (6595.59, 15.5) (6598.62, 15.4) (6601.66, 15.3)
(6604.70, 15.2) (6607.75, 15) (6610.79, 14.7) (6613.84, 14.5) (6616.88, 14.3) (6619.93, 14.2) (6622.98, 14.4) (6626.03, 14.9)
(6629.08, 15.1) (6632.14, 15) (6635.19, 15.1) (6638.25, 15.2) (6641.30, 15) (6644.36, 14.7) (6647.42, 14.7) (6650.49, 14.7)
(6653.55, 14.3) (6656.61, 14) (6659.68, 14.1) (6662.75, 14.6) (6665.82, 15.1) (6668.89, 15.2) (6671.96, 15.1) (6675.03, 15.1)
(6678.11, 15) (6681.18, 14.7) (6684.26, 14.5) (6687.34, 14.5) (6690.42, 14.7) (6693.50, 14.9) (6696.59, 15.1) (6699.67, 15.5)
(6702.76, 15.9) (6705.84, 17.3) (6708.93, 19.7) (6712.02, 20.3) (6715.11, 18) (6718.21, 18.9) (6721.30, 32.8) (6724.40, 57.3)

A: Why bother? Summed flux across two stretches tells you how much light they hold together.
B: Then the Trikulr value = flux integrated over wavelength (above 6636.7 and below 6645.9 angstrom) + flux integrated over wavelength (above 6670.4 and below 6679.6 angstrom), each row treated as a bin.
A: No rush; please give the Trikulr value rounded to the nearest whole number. 276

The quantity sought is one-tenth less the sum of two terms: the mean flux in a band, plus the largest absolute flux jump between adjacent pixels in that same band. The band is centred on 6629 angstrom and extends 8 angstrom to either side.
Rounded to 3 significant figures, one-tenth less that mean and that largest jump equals -15.3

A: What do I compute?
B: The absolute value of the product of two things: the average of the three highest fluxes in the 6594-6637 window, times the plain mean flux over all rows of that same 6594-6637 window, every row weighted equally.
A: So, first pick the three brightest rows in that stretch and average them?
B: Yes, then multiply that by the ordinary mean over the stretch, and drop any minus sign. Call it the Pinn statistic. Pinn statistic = 229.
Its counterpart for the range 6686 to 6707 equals 250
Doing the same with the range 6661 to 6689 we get 225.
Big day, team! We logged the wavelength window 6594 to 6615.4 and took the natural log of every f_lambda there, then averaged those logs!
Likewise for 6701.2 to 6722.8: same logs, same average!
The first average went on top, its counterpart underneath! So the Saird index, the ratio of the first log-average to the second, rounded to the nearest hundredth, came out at 0.91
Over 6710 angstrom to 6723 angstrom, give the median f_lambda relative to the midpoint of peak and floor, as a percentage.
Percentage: 77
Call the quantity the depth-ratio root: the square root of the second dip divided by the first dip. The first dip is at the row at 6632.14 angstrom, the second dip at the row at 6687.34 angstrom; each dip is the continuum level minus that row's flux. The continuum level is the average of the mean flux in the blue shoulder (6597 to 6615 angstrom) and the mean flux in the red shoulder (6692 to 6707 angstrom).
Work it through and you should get 1.5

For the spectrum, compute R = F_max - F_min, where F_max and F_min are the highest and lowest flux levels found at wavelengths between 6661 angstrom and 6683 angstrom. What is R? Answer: 0.60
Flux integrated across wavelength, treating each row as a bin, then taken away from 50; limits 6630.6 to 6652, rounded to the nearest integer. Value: -269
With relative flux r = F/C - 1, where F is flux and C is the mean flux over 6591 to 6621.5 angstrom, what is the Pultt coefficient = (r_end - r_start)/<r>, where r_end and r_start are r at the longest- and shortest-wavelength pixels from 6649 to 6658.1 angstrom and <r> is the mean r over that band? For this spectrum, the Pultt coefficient 1.2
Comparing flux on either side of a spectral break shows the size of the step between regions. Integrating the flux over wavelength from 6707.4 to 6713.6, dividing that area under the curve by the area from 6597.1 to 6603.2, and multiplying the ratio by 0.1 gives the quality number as 0.132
